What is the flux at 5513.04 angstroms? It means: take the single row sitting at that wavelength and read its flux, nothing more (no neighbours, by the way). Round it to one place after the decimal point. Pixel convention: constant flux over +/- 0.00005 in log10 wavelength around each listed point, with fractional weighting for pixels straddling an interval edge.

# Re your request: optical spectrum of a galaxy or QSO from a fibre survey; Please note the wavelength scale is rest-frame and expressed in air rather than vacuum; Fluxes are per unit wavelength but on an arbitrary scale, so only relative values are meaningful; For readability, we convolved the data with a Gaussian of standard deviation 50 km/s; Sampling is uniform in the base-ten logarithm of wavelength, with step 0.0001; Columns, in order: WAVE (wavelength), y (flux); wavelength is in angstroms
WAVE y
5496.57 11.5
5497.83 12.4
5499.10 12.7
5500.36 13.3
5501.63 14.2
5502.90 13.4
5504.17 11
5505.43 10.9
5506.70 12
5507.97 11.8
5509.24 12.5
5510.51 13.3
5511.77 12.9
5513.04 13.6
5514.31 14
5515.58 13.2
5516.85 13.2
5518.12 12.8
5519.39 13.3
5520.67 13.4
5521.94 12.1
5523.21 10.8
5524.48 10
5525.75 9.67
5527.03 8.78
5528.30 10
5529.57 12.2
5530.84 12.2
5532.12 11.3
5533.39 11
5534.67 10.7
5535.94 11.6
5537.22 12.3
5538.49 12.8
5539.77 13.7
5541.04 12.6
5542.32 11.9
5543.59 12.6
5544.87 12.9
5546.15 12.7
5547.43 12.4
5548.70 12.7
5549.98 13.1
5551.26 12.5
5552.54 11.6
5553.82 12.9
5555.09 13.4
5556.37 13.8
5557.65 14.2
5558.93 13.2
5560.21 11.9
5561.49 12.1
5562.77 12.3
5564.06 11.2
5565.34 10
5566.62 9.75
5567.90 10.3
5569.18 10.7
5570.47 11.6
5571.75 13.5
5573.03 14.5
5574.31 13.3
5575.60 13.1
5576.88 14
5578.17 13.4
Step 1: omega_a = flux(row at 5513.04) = 13.6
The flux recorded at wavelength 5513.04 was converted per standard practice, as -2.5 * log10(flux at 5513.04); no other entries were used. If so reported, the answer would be -2.83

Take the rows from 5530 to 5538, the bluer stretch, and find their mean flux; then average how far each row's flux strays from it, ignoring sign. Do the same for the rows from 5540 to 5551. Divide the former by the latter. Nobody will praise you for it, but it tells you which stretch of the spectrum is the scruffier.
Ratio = 2.2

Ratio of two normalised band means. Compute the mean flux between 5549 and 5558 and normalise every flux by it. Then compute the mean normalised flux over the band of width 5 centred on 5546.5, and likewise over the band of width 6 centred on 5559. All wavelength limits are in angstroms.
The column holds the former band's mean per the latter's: 0.97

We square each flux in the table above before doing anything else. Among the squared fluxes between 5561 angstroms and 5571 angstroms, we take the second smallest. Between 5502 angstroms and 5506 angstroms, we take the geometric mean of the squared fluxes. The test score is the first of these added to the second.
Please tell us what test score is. 237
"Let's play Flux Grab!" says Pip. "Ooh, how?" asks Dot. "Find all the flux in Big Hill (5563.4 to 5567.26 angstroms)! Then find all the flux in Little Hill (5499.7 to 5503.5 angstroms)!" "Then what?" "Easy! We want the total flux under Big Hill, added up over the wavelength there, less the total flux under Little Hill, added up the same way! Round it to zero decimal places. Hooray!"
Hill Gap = -12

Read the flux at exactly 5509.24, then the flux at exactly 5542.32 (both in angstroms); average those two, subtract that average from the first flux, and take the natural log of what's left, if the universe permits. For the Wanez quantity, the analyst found -1.2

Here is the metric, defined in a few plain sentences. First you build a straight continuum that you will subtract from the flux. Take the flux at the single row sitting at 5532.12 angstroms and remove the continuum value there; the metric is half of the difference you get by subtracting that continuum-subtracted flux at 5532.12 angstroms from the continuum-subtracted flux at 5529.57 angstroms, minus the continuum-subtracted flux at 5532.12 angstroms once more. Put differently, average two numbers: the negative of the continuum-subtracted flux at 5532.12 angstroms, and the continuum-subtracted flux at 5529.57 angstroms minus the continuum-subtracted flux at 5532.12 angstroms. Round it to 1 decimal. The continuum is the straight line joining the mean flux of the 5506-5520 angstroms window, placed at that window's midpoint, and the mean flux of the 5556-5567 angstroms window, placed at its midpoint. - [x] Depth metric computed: 1.1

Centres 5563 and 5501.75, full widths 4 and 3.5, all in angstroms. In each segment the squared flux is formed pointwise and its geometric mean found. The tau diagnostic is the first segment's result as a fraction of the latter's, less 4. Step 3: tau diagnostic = -3.2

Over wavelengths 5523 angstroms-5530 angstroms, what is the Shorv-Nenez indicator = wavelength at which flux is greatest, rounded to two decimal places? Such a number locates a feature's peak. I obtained 5529.57 angstroms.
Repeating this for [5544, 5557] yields 5556.37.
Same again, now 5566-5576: 5573.03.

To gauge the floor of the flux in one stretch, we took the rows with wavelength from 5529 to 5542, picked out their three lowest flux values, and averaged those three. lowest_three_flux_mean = 11.0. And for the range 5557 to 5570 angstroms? 10.0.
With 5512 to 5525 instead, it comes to 11.0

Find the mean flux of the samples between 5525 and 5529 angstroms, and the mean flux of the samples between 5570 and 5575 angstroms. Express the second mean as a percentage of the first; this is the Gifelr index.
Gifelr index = 139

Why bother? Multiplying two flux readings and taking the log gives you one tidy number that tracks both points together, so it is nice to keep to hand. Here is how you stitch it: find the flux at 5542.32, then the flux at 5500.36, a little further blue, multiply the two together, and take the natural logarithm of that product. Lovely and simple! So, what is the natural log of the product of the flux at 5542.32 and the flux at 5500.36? 5.06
